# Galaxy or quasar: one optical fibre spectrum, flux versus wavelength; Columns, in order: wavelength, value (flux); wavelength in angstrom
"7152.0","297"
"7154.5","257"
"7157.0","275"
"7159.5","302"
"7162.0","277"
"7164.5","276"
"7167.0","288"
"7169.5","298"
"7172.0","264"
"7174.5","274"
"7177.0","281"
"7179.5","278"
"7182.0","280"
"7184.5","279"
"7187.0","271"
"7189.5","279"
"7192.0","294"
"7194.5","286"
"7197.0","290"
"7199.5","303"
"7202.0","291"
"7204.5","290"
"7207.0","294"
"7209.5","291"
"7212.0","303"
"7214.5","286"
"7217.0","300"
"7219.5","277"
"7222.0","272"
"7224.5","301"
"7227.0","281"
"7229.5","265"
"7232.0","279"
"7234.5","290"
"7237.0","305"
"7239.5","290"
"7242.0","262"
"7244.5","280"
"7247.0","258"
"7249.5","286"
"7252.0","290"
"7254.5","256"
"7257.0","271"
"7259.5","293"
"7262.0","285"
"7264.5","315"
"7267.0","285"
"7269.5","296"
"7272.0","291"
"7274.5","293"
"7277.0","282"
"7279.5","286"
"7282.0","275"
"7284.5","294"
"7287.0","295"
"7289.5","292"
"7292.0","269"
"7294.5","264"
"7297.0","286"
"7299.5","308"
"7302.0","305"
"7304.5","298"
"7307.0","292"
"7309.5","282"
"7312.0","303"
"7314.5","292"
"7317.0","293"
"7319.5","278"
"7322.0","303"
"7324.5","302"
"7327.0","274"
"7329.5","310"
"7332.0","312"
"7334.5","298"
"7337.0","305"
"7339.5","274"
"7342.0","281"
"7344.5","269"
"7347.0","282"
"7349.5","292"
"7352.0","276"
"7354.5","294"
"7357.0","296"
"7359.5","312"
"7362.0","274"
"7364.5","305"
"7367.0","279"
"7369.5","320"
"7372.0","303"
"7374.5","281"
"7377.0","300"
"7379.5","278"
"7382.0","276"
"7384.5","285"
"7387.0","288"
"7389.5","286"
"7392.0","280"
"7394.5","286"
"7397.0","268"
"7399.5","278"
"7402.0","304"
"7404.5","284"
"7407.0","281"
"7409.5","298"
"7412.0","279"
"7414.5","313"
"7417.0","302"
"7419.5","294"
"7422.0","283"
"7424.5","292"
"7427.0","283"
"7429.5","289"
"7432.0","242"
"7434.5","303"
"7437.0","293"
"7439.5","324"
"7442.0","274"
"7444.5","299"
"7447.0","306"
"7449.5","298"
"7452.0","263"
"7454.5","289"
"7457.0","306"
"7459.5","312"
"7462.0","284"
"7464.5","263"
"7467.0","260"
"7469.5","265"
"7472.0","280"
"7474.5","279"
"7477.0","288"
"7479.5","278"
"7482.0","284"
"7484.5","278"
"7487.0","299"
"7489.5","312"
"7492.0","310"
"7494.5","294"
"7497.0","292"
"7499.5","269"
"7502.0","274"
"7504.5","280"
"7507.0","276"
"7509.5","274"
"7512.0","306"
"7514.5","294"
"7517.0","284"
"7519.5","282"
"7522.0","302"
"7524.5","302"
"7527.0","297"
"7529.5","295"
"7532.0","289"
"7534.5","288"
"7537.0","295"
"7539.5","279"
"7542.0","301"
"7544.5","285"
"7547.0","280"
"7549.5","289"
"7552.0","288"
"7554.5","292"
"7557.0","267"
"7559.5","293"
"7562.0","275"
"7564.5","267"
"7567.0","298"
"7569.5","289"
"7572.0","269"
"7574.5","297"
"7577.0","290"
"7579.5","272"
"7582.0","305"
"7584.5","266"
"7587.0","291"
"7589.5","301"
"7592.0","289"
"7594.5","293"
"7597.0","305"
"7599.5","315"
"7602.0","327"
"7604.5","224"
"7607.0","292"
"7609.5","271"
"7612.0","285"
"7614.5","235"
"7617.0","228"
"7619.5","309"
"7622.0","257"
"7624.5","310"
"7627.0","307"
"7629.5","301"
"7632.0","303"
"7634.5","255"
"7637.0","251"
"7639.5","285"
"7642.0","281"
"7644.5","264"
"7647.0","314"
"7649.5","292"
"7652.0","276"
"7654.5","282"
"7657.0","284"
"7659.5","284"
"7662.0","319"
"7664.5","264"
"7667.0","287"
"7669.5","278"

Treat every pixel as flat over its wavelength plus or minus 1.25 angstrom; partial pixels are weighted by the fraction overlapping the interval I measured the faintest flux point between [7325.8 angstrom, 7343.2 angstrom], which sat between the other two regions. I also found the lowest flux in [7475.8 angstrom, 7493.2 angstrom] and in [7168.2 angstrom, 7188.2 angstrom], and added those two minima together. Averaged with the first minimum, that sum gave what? 408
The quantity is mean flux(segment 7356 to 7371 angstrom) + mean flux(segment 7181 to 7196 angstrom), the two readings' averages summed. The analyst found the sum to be 579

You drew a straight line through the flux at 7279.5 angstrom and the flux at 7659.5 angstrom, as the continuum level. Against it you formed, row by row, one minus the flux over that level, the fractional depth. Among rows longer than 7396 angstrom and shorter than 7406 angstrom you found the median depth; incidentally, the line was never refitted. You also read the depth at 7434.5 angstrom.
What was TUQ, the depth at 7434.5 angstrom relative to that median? -4.1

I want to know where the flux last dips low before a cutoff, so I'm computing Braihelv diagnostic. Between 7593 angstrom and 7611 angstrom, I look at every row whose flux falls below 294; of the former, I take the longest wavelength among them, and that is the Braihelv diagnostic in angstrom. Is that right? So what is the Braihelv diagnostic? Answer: 7609.5 angstrom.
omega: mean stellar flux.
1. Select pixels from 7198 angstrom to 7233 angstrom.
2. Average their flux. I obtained 288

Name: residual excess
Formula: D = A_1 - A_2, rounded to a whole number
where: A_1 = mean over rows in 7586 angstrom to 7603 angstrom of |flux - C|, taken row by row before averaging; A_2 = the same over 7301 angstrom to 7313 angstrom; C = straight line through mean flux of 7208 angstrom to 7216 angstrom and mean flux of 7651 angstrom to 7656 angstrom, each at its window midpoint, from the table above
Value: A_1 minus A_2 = 13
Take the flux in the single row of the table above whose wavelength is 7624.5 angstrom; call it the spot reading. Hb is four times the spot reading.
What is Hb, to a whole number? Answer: 1240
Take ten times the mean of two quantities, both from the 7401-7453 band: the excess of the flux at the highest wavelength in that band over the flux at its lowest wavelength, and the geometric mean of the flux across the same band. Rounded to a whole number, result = 1246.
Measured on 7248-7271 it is 1480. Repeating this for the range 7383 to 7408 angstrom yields 1399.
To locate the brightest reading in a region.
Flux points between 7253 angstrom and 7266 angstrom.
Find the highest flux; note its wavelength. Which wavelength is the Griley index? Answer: 7264.5 angstrom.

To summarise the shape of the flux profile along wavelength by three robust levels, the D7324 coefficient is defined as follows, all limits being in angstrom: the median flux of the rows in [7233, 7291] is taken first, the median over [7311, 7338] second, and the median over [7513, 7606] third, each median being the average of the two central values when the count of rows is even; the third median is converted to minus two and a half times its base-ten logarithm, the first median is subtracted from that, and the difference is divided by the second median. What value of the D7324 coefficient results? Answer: -0.98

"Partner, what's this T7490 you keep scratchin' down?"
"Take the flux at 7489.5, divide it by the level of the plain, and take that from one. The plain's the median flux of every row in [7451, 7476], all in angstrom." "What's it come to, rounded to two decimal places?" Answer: -0.12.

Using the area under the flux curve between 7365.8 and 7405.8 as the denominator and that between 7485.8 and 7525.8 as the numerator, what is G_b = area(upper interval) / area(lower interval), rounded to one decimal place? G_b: 1.0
